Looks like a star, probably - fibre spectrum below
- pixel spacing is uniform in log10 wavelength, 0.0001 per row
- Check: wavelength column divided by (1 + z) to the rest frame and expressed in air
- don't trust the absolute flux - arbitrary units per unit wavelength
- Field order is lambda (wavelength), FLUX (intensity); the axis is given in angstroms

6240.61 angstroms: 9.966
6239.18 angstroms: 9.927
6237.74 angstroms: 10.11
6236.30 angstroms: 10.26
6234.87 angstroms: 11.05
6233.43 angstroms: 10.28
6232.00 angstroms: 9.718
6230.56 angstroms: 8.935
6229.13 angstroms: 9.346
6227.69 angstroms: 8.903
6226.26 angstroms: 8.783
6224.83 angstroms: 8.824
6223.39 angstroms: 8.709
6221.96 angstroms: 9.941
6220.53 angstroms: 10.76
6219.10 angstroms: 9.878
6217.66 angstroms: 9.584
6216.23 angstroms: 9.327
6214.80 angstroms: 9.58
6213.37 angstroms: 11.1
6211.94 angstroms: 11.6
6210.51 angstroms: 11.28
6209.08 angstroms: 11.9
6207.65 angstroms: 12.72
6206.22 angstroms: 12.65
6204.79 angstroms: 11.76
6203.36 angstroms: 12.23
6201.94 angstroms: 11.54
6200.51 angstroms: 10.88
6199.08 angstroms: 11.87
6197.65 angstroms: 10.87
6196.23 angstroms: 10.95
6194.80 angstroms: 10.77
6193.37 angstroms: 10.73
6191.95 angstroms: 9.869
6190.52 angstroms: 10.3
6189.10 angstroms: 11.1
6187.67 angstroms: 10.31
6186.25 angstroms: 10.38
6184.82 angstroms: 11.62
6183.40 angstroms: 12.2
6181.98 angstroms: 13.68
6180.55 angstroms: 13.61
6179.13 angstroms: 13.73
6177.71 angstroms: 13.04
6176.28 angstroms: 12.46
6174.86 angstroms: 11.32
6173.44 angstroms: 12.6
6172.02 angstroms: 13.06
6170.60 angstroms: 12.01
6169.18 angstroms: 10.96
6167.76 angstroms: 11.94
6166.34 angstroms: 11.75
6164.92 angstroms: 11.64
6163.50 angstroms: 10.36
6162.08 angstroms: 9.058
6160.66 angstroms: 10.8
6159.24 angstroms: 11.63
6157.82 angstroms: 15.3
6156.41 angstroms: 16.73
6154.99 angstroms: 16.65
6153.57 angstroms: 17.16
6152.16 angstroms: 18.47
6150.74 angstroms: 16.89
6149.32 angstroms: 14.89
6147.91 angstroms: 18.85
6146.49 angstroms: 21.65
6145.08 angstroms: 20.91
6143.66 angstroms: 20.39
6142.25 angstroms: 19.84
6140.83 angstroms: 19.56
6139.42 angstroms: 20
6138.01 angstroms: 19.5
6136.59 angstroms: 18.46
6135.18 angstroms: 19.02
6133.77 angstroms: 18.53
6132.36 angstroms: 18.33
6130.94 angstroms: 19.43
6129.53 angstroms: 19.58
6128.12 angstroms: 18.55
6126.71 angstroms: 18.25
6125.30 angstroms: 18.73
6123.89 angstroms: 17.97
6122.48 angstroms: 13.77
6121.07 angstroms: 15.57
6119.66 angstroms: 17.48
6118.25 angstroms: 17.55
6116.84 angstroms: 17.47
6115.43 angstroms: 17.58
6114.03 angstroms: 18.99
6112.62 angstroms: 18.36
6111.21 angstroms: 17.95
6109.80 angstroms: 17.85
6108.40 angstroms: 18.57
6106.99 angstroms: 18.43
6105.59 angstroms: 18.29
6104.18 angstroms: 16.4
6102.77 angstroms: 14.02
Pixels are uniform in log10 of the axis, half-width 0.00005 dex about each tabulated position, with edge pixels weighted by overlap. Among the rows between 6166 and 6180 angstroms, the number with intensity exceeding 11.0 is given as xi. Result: 9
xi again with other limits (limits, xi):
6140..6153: 9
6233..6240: 1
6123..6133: 7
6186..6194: 1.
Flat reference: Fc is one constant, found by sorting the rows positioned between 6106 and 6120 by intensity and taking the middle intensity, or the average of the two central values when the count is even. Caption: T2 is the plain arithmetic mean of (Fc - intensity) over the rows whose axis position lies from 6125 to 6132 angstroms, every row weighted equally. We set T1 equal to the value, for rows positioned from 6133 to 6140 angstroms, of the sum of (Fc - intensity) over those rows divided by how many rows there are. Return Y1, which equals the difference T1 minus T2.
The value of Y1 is -0.2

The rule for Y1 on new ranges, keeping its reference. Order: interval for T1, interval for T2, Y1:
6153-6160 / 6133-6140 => 3.6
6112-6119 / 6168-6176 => -6.0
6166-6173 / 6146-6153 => 6.2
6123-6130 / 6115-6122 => -1.5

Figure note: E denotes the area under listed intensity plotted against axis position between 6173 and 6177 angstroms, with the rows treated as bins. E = 48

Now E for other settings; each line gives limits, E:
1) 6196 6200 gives 45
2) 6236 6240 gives 40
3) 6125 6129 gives 74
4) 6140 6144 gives 80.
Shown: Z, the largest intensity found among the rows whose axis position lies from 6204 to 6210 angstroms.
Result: 12.72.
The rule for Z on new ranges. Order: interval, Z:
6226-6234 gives 10.28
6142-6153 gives 21.65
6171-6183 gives 13.73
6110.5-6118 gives 18.99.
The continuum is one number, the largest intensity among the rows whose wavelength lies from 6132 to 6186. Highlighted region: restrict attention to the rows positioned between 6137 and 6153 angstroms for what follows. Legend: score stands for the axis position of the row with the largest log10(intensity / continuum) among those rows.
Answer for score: 6146.49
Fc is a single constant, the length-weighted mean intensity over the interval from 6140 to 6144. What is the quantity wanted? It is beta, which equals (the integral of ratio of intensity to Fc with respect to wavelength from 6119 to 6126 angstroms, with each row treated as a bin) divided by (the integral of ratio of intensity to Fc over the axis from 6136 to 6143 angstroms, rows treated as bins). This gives 0.86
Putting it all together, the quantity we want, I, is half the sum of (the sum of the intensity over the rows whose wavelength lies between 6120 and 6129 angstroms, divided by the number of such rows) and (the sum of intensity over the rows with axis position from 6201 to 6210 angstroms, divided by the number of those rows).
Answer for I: 14.6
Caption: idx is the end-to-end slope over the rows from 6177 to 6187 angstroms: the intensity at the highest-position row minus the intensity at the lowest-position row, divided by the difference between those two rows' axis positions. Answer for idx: -0.31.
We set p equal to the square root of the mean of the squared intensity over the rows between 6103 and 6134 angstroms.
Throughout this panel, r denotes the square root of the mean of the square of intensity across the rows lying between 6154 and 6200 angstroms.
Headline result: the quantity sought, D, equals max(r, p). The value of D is 17.9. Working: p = 18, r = 12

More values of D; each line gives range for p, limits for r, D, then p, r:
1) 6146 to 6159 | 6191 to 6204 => 17.5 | 18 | 11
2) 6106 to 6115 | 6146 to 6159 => 18.4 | 18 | 18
